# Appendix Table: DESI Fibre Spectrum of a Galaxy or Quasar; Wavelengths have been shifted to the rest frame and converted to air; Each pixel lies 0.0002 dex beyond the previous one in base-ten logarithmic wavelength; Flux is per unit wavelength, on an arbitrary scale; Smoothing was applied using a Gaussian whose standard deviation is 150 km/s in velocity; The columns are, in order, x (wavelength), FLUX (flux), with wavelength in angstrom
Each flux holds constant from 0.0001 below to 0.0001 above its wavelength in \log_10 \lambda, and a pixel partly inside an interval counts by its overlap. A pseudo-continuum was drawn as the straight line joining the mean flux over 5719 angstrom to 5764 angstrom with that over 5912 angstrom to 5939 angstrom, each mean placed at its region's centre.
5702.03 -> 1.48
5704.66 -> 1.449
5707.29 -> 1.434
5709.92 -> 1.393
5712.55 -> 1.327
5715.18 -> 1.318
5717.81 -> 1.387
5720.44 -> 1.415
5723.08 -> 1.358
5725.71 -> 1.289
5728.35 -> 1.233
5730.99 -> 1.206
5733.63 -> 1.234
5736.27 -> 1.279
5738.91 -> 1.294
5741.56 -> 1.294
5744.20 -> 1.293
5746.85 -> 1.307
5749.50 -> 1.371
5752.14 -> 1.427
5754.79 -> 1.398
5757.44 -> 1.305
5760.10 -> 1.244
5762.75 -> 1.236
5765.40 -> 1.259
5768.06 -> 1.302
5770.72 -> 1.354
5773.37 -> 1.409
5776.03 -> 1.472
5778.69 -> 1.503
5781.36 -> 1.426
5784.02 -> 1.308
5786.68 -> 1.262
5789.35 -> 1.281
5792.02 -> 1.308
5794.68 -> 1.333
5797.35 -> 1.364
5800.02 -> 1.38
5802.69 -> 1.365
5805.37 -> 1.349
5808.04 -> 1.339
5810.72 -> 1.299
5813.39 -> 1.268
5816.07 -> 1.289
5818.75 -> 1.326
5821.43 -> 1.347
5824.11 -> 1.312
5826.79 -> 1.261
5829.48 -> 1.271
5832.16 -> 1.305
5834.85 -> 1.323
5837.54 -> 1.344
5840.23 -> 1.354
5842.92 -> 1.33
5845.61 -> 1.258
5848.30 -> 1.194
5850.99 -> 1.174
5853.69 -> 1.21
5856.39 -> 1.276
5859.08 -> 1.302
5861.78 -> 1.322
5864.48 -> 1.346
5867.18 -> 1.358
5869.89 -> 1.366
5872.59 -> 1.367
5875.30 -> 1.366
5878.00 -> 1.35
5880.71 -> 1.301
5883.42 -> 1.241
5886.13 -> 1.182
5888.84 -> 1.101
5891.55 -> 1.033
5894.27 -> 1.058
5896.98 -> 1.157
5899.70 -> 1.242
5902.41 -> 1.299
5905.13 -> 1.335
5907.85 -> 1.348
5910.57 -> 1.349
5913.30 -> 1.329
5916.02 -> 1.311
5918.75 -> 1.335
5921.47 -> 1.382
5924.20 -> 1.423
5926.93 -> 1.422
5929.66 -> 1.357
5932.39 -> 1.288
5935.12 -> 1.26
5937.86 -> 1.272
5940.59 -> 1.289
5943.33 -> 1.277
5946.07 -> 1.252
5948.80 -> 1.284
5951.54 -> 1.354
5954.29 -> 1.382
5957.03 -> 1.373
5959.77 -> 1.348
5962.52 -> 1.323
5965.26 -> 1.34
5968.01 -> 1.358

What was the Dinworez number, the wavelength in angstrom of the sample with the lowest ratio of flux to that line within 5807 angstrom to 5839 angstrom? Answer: 5826.79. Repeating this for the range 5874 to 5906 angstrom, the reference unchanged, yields 5891.55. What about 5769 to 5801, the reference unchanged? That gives 5786.68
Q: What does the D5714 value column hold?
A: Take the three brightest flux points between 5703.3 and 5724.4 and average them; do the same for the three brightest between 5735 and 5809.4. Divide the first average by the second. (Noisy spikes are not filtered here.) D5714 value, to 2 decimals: 0.98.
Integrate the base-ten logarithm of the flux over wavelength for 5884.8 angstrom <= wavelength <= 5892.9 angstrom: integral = 0.35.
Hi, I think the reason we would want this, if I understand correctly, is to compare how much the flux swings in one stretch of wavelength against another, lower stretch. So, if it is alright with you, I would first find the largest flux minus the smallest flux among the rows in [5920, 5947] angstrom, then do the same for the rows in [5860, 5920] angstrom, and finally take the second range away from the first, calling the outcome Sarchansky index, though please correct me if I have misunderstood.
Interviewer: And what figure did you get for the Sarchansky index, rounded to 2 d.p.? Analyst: -0.16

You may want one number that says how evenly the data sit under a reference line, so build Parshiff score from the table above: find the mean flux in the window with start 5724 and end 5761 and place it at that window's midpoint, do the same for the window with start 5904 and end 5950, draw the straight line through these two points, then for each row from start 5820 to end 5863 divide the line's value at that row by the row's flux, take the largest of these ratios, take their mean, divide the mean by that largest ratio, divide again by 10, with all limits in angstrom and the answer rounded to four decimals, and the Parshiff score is 0.0913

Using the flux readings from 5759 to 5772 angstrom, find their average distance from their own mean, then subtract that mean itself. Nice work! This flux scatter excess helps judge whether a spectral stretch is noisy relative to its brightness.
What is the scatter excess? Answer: -1.24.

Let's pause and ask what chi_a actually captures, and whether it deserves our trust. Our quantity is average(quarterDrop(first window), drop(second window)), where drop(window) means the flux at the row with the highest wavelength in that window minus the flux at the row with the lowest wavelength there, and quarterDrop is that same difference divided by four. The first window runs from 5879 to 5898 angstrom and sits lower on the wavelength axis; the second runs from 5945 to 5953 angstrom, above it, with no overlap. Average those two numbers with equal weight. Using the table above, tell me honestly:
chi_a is 0.03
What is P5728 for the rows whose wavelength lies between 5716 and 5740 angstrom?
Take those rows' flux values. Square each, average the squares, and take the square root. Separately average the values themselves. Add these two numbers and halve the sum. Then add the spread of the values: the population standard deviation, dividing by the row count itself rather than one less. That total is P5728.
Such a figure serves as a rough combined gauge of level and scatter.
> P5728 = 1.37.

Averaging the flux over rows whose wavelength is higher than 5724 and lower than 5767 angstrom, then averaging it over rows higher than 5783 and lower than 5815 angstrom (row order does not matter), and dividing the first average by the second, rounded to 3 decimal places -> 0.978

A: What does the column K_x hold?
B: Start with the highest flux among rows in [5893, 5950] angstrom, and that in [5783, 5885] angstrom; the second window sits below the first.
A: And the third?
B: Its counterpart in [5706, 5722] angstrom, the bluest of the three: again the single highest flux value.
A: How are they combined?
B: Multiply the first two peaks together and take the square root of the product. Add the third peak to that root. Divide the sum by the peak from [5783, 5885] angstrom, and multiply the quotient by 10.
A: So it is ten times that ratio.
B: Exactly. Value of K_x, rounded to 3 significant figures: 20.5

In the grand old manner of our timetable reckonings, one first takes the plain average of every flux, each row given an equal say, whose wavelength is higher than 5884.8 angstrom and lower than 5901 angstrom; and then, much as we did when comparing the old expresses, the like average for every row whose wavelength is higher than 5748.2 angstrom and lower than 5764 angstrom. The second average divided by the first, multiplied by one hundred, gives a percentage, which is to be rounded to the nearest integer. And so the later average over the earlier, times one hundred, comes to 118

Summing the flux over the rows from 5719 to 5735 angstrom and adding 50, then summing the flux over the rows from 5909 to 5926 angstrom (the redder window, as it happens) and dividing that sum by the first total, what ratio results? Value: 0.14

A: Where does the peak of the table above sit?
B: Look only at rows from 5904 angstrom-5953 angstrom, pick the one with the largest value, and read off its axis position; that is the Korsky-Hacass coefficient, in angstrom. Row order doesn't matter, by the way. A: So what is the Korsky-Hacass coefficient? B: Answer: 5924.20 angstrom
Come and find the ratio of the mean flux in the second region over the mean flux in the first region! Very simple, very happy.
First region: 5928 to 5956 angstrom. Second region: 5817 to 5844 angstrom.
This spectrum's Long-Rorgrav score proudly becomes 1.01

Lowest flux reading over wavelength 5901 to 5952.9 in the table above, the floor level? 1.252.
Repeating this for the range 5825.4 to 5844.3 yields 1.261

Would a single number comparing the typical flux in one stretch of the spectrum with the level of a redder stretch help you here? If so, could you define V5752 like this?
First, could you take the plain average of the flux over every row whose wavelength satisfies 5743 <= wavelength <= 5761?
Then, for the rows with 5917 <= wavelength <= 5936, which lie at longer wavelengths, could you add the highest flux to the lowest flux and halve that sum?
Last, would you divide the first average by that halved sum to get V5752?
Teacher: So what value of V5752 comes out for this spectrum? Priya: 1.00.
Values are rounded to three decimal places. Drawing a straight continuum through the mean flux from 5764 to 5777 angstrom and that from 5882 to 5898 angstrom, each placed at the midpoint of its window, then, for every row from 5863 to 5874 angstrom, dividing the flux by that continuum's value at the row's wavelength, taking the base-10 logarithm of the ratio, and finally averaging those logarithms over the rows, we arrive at 0.065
